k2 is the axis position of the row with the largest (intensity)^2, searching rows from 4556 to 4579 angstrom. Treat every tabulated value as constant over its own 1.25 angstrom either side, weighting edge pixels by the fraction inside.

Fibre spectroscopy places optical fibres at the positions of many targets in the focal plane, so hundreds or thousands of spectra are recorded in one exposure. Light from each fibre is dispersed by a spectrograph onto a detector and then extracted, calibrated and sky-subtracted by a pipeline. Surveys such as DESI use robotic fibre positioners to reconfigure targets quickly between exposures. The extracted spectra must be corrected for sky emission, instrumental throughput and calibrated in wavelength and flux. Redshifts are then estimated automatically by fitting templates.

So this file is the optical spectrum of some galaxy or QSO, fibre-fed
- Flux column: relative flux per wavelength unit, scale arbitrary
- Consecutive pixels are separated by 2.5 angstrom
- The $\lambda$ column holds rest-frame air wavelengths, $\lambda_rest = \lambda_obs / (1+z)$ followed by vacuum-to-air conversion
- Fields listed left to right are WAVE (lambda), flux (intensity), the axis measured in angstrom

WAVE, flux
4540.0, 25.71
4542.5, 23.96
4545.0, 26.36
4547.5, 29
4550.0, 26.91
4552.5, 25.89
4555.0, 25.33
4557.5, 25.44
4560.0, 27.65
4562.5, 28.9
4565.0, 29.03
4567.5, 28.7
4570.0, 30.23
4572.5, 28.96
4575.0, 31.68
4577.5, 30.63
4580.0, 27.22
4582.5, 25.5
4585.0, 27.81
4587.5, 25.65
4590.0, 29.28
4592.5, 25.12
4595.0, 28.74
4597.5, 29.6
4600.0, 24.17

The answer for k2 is 4575.0 angstrom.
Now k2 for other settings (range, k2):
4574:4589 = 4575.0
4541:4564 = 4547.5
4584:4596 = 4590.0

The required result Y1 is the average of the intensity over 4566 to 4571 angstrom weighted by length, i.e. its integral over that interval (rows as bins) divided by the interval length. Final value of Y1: 29.4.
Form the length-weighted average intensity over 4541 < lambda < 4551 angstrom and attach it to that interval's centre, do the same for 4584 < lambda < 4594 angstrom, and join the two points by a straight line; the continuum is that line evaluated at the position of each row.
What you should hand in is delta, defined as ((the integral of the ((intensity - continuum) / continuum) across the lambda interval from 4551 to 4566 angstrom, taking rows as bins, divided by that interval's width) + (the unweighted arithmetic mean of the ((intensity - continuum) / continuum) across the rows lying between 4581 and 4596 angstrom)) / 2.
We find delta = 0.01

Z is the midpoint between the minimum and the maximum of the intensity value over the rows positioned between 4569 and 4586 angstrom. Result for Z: 28.6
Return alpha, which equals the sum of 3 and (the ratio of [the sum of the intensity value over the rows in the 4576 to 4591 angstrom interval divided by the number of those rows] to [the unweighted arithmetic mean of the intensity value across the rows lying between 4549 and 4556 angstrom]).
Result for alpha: 4.06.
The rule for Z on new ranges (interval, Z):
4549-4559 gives 26.1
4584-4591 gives 27.5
